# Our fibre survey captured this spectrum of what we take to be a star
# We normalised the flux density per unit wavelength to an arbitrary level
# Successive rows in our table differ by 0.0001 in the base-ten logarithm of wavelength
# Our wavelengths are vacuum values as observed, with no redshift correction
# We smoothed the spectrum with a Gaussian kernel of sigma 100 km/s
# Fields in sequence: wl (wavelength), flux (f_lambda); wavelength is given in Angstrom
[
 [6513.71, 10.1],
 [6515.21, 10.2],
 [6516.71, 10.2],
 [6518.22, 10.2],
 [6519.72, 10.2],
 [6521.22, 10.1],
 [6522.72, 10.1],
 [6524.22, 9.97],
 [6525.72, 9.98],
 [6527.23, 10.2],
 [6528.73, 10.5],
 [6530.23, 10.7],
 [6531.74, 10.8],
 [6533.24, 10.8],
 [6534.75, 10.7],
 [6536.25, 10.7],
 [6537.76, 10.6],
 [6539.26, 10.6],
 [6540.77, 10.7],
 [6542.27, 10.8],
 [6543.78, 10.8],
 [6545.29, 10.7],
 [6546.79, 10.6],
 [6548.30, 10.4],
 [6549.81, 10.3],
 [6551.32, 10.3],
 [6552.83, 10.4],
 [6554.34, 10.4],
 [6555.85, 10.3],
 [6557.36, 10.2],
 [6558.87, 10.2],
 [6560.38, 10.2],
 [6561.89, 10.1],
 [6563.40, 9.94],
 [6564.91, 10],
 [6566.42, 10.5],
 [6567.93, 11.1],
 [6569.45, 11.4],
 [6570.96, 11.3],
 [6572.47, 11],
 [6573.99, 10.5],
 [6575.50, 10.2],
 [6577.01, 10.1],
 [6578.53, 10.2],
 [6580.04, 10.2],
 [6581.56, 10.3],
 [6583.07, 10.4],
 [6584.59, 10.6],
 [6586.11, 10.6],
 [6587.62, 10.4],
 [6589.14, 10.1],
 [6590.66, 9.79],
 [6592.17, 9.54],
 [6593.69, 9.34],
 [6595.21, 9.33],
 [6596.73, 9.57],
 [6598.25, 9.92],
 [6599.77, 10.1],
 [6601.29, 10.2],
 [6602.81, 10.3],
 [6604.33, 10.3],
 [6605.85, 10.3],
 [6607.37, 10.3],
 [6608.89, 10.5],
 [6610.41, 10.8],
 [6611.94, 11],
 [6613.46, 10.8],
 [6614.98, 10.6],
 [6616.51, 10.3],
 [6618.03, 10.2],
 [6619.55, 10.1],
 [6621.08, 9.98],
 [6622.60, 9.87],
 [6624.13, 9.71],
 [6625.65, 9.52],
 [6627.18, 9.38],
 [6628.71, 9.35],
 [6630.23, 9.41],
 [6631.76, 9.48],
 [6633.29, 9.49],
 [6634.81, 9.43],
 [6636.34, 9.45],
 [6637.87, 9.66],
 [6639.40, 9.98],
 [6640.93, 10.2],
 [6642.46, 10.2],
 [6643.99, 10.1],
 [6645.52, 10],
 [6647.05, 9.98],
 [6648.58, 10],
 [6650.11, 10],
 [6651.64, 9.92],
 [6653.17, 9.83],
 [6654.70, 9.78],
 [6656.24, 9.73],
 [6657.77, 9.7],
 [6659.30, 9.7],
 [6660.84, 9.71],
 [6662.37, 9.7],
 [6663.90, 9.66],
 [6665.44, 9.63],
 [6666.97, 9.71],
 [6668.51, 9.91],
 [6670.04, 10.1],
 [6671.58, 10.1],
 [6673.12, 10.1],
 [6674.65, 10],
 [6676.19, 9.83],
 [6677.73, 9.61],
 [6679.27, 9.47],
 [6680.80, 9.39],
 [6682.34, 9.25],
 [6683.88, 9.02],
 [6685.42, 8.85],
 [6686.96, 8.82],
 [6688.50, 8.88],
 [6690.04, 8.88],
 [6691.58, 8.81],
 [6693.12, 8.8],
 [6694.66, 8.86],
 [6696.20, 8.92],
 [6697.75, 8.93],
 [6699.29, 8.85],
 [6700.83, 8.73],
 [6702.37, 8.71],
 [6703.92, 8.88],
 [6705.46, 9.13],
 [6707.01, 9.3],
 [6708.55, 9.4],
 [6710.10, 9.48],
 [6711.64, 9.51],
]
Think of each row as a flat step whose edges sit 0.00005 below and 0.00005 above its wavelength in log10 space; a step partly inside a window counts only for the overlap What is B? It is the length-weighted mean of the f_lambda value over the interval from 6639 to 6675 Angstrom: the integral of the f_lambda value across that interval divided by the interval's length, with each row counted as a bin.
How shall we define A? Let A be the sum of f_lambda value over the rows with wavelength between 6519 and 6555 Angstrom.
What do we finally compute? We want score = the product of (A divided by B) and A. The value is 6378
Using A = 251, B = 9.9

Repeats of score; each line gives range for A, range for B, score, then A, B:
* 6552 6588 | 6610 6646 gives 6310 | 251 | 9.9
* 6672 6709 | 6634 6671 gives 4893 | 219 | 9.8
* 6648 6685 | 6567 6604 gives 5324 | 234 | 10.3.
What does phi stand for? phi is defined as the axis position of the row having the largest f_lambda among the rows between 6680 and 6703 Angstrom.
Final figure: 6680.80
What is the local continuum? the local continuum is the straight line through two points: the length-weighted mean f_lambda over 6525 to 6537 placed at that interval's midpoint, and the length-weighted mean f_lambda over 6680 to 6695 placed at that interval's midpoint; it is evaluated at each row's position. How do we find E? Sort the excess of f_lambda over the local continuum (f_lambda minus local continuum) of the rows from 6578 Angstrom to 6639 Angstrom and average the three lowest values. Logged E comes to -0.51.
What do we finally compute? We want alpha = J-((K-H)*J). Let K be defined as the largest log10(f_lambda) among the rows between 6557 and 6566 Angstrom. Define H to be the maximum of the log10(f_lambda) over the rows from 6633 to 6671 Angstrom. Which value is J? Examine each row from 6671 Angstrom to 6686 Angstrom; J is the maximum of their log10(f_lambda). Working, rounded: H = 1.01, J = 1.00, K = 1.01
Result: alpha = 1.00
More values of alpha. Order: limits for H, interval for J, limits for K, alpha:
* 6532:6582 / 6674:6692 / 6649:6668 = 1.06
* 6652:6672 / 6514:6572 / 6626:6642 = 1.05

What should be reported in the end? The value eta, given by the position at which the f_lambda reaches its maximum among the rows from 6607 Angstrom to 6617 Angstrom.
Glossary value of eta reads 6611.94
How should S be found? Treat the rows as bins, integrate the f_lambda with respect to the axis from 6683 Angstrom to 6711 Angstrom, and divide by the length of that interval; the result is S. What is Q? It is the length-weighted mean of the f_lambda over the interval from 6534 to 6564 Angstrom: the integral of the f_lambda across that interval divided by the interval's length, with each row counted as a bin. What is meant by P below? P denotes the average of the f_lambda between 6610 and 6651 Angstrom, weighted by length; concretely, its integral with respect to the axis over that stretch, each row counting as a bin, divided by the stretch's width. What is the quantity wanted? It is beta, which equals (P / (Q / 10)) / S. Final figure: 1.06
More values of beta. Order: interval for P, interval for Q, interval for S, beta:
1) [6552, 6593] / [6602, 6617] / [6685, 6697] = 1.11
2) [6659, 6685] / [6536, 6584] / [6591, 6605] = 0.94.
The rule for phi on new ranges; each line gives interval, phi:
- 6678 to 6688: 6679.27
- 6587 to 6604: 6587.62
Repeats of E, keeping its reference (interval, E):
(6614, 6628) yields -0.05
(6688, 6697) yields -0.10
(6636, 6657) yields 0.20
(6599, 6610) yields 0.36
